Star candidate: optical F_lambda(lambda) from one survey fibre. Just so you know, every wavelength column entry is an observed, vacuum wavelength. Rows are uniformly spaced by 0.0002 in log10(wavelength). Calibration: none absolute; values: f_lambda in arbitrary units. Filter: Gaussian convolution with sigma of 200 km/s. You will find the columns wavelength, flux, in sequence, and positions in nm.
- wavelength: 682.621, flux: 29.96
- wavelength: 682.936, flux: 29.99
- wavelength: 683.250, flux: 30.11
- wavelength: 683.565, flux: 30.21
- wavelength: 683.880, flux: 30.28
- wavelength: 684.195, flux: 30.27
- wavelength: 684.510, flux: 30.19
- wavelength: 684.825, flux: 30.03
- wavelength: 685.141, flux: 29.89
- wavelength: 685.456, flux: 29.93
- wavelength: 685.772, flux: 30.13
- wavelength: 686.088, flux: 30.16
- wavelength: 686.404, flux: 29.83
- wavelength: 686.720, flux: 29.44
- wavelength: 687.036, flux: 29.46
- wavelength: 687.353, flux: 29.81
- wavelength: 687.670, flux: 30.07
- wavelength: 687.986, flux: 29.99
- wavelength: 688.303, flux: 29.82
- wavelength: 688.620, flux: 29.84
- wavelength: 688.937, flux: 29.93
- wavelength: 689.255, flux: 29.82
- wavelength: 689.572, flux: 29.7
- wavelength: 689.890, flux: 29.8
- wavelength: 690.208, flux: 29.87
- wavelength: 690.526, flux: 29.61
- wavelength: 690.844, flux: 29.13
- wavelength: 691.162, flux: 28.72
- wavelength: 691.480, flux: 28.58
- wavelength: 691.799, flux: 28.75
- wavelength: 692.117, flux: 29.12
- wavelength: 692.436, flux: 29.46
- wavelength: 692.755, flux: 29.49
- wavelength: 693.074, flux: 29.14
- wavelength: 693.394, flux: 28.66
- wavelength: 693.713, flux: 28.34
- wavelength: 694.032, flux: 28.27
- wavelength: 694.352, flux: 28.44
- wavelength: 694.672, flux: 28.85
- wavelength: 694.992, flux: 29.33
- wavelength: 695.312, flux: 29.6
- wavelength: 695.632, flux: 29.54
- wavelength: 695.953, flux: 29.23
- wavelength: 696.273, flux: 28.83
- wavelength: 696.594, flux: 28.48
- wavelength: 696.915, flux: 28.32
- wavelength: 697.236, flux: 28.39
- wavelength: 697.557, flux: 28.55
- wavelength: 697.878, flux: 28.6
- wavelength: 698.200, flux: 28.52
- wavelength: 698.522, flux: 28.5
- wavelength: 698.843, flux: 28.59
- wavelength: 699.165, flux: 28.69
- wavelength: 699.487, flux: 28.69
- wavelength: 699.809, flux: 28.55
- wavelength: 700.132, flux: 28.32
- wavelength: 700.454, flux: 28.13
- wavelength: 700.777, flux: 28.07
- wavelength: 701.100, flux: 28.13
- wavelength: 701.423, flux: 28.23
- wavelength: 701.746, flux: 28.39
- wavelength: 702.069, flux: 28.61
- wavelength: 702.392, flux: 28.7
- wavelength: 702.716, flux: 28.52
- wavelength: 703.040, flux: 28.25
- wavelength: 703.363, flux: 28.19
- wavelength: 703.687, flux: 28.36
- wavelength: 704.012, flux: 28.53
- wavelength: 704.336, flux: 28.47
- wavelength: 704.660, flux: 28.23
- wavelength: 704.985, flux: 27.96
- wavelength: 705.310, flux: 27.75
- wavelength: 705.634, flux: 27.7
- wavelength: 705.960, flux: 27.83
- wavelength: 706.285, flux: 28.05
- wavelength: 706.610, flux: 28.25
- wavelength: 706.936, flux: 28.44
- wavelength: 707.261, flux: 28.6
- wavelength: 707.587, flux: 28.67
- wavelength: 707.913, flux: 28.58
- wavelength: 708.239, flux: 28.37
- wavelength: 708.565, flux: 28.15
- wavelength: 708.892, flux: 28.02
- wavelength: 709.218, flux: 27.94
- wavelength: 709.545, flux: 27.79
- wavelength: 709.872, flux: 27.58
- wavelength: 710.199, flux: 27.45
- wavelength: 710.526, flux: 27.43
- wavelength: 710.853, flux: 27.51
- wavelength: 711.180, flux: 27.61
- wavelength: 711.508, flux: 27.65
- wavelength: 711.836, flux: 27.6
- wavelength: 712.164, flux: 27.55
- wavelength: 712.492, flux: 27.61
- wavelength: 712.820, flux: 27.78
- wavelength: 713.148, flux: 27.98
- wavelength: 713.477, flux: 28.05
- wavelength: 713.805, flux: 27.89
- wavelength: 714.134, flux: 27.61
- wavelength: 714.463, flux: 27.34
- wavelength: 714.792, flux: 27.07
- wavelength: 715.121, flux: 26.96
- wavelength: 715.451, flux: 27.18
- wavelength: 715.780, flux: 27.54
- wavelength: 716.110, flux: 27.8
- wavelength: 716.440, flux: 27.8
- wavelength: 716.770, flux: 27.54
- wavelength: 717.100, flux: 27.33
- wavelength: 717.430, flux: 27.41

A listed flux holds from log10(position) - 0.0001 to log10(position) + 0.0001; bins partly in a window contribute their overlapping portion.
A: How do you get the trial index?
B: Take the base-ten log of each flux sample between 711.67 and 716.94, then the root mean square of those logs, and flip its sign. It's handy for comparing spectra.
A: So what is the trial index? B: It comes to -1.44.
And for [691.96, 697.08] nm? -1.46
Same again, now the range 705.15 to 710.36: -1.45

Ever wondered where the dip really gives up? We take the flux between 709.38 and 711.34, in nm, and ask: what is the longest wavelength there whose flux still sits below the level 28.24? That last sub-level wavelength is 711.180 nm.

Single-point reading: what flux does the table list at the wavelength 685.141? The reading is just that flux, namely 29.89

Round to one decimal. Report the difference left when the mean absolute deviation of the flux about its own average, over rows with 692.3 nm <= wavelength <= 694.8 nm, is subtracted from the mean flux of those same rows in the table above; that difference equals 28.4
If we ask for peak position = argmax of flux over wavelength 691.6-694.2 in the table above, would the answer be 692.755 nm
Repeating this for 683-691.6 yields 683.880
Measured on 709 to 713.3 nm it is 713.148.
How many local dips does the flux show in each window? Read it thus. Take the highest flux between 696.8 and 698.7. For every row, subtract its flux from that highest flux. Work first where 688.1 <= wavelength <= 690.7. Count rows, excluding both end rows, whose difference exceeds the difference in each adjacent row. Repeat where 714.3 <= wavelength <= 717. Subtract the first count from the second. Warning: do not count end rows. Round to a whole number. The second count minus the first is 0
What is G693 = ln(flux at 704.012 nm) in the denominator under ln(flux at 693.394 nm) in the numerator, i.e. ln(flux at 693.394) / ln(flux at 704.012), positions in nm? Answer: 1.00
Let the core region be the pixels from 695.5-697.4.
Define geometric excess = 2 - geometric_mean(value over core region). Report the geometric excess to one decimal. -26.8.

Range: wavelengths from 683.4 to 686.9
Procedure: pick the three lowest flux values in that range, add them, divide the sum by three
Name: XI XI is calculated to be 29.7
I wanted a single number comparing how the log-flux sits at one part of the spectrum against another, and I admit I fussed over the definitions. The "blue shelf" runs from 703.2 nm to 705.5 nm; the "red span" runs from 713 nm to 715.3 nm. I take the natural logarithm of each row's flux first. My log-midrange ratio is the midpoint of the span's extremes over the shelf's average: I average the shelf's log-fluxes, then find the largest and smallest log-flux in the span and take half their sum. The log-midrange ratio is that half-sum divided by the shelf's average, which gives 0.992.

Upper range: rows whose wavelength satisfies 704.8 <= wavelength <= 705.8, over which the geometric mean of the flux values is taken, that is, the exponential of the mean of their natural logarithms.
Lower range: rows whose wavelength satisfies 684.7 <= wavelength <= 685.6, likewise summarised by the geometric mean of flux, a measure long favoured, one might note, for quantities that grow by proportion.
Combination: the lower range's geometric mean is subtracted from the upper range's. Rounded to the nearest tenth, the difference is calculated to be -2.1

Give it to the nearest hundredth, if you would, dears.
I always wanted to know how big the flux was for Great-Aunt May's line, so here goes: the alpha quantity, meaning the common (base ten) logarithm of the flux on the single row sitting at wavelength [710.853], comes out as 1.44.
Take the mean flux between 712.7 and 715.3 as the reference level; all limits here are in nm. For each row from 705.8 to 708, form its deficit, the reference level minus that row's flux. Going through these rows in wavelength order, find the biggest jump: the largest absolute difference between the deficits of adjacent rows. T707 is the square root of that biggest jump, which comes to 0.47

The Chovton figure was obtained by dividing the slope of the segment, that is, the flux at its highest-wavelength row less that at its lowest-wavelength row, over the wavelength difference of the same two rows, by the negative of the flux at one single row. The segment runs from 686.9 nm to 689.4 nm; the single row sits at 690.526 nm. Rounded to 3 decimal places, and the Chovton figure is -0.005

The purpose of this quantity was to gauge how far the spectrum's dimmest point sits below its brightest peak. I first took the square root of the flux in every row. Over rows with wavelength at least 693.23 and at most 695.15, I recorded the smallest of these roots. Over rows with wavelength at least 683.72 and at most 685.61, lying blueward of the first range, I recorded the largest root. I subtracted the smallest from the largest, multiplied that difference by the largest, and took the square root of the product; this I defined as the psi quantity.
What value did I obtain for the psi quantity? 1.01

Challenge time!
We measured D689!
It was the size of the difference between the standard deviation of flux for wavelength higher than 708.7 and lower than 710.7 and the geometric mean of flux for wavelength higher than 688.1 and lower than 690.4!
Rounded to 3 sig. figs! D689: 29.6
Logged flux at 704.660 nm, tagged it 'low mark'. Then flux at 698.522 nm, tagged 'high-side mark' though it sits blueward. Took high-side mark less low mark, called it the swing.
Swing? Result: 0.3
